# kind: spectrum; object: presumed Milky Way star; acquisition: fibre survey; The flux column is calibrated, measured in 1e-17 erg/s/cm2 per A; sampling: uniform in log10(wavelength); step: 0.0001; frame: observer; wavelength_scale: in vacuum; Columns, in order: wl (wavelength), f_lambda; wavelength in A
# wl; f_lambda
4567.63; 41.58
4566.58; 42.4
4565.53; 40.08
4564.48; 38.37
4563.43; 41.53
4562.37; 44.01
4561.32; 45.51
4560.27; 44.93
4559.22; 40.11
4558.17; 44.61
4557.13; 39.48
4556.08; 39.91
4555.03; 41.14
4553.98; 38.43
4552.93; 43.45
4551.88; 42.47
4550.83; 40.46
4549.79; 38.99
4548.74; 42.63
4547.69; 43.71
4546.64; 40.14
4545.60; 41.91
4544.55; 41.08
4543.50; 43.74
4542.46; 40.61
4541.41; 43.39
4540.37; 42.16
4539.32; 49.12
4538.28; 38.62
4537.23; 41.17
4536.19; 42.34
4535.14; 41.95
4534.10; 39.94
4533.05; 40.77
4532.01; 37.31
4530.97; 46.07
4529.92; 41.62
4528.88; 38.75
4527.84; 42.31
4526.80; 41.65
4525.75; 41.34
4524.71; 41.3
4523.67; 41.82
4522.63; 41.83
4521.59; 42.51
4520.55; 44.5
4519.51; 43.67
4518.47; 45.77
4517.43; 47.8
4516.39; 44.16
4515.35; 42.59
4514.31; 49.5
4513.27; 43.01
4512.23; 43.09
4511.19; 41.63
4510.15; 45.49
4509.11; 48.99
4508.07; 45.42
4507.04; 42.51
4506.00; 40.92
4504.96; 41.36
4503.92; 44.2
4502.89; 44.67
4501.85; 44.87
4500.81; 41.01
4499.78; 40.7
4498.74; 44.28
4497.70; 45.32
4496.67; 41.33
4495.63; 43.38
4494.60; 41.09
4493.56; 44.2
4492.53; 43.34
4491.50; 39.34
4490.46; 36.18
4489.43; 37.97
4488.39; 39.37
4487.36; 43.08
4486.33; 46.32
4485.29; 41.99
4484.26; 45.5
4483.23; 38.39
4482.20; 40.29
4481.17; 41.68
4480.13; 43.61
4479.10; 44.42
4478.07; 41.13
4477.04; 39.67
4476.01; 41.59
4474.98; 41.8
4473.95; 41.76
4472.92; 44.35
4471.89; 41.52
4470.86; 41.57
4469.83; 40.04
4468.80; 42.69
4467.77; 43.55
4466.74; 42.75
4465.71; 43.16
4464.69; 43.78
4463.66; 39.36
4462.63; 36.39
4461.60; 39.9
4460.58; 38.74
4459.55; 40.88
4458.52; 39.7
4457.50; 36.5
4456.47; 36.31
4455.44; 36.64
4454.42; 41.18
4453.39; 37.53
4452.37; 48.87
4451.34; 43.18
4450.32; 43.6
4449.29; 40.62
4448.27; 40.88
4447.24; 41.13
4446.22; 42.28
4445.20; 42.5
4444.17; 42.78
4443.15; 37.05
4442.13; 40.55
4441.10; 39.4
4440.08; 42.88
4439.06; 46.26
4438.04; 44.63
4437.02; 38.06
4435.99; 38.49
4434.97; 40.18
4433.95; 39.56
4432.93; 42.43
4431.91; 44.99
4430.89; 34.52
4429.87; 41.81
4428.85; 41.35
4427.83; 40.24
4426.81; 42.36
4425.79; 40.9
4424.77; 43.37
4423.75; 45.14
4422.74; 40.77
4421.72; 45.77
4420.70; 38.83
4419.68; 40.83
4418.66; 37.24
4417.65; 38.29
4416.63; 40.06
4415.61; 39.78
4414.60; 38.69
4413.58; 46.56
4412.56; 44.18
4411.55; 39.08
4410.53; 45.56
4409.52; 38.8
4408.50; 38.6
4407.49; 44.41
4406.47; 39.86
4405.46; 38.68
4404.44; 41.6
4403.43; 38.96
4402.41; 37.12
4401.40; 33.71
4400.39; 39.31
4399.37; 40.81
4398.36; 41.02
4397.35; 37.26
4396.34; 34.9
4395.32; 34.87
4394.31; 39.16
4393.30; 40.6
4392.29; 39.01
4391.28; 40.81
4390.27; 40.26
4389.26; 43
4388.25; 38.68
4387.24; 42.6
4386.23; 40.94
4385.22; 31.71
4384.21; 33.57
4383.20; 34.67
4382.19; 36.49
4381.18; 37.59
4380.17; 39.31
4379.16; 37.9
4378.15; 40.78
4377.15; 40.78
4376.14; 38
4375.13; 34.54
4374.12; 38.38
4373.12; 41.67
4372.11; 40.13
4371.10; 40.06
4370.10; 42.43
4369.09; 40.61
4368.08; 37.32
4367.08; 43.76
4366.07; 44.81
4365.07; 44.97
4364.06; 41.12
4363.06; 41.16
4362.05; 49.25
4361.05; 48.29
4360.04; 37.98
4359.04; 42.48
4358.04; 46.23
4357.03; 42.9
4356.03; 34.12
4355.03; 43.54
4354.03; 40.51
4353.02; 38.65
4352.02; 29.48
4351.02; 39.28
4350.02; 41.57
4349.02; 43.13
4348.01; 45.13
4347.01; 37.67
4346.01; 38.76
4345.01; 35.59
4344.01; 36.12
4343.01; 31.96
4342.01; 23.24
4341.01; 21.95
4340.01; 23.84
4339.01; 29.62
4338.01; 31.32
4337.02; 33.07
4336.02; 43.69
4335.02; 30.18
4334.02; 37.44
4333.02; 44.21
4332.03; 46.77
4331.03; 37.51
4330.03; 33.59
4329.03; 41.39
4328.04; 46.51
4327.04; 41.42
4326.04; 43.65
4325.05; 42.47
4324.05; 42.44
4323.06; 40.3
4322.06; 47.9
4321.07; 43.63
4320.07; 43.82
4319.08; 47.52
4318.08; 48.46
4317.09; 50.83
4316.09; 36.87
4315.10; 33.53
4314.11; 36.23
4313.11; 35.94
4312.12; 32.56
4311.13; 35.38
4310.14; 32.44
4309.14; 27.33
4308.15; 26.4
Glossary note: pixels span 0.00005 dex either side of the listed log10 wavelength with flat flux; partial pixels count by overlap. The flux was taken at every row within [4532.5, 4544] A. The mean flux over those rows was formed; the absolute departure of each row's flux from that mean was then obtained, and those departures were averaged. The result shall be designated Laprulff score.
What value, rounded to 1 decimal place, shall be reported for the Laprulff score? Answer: 1.8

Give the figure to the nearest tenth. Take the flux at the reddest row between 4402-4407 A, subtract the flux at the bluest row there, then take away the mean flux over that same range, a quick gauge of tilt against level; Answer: -36.5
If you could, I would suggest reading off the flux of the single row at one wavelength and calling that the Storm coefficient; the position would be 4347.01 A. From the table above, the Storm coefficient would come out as 37.67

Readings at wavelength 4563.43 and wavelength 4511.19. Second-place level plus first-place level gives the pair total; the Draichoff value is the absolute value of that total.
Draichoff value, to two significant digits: 83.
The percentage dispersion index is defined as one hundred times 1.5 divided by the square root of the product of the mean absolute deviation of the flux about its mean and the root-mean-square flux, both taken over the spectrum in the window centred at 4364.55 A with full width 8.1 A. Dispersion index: 13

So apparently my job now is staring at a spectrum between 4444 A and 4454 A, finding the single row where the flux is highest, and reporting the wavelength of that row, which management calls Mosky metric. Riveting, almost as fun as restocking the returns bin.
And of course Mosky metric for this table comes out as 4452.37 A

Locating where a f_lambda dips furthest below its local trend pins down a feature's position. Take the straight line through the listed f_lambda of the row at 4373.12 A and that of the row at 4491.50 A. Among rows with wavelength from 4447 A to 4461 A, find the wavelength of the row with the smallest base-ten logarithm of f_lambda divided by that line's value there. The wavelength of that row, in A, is 4456.47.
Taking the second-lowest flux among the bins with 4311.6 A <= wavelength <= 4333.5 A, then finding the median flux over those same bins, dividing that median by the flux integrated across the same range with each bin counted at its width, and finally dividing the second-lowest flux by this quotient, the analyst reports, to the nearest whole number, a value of 721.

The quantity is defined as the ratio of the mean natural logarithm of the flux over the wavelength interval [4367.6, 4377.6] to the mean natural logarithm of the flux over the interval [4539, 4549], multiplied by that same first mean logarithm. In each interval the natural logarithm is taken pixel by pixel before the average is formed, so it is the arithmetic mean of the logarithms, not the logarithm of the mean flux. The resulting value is 3.59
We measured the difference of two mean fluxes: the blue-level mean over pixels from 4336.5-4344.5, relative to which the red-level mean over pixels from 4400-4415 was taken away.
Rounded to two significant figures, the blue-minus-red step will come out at -11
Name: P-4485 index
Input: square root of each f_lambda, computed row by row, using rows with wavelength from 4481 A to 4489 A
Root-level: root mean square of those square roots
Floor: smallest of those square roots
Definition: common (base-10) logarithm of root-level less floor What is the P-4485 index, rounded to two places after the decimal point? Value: -0.54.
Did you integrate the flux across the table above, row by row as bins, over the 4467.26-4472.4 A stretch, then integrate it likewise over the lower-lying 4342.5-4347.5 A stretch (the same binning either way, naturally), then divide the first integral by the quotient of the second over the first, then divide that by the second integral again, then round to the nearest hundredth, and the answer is 1.43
